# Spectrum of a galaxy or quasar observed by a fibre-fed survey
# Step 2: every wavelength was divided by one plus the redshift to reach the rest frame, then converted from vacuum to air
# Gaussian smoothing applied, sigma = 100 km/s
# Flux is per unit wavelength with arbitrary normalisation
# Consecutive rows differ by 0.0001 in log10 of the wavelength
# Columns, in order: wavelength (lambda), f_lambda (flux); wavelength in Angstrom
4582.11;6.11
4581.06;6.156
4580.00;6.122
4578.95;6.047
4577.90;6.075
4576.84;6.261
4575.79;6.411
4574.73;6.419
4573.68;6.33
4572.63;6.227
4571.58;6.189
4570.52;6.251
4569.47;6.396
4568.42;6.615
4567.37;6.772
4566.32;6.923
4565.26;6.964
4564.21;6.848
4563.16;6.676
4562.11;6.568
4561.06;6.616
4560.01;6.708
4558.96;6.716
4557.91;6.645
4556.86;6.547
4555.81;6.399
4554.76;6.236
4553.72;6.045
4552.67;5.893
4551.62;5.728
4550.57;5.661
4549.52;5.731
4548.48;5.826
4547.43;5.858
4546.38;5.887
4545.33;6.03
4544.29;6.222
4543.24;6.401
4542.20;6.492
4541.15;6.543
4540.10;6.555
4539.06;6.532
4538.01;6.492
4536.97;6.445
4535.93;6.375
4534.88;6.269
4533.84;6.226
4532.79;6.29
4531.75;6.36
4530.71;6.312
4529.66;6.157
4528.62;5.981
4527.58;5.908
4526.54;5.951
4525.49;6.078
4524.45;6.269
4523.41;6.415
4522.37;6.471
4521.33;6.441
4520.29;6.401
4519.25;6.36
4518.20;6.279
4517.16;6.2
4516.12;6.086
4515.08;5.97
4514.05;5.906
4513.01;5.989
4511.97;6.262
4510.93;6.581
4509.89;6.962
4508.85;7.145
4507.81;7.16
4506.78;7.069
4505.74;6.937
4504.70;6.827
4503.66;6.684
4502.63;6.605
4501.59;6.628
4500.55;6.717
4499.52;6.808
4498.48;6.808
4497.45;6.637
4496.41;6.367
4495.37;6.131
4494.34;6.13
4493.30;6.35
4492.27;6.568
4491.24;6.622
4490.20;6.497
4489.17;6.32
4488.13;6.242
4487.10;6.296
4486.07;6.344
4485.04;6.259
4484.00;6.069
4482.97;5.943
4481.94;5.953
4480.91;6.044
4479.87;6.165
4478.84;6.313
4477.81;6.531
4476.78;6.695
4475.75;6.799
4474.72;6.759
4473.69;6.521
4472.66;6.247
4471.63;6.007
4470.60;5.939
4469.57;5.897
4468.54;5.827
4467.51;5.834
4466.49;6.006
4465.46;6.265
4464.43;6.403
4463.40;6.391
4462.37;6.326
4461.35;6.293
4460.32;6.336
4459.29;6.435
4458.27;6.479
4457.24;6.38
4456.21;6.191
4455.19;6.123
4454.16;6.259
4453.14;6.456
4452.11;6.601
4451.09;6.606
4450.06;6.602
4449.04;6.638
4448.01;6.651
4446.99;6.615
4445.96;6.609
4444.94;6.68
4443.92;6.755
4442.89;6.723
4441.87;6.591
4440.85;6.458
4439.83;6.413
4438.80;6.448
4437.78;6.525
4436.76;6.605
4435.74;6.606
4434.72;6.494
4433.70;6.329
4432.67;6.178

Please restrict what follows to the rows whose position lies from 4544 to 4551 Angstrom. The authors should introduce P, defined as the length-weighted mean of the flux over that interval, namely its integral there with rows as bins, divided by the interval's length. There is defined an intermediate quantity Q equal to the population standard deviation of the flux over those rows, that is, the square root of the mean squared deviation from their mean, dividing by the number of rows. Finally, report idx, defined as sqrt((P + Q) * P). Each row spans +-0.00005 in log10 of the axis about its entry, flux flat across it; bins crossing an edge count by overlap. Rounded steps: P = 5.9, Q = 0.17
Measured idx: 6.0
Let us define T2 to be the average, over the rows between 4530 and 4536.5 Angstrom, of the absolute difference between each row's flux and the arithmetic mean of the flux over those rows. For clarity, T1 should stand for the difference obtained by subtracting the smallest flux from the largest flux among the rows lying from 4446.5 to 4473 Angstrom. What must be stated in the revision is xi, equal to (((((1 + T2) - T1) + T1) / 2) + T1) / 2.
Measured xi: 0.67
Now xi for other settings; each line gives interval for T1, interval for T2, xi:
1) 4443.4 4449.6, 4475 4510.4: 0.39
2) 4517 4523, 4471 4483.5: 0.45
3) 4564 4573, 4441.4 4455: 0.66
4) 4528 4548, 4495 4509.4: 0.65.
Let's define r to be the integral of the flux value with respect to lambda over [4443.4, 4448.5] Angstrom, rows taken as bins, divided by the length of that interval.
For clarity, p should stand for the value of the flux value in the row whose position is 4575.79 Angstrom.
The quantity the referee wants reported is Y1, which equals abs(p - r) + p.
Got 6.66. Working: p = 6.411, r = 6.7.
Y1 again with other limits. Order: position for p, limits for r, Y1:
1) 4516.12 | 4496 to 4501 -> 6.68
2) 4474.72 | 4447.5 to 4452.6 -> 6.90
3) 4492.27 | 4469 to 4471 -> 7.23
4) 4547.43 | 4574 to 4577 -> 6.37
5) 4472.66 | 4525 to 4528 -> 6.52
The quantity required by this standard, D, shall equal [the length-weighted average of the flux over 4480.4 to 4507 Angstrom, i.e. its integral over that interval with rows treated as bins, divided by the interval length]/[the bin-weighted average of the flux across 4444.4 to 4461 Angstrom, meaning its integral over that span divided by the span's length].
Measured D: 1.00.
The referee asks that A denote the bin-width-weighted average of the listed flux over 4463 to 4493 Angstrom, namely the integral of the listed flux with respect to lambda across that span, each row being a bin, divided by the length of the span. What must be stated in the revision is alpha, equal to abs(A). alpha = 6.27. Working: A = 6.27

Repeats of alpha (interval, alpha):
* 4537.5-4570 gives 6.37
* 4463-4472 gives 6.06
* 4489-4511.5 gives 6.67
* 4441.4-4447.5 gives 6.66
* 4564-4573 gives 6.57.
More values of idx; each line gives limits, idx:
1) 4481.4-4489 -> 6.2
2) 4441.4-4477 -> 6.5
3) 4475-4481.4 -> 6.6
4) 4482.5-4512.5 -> 6.7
